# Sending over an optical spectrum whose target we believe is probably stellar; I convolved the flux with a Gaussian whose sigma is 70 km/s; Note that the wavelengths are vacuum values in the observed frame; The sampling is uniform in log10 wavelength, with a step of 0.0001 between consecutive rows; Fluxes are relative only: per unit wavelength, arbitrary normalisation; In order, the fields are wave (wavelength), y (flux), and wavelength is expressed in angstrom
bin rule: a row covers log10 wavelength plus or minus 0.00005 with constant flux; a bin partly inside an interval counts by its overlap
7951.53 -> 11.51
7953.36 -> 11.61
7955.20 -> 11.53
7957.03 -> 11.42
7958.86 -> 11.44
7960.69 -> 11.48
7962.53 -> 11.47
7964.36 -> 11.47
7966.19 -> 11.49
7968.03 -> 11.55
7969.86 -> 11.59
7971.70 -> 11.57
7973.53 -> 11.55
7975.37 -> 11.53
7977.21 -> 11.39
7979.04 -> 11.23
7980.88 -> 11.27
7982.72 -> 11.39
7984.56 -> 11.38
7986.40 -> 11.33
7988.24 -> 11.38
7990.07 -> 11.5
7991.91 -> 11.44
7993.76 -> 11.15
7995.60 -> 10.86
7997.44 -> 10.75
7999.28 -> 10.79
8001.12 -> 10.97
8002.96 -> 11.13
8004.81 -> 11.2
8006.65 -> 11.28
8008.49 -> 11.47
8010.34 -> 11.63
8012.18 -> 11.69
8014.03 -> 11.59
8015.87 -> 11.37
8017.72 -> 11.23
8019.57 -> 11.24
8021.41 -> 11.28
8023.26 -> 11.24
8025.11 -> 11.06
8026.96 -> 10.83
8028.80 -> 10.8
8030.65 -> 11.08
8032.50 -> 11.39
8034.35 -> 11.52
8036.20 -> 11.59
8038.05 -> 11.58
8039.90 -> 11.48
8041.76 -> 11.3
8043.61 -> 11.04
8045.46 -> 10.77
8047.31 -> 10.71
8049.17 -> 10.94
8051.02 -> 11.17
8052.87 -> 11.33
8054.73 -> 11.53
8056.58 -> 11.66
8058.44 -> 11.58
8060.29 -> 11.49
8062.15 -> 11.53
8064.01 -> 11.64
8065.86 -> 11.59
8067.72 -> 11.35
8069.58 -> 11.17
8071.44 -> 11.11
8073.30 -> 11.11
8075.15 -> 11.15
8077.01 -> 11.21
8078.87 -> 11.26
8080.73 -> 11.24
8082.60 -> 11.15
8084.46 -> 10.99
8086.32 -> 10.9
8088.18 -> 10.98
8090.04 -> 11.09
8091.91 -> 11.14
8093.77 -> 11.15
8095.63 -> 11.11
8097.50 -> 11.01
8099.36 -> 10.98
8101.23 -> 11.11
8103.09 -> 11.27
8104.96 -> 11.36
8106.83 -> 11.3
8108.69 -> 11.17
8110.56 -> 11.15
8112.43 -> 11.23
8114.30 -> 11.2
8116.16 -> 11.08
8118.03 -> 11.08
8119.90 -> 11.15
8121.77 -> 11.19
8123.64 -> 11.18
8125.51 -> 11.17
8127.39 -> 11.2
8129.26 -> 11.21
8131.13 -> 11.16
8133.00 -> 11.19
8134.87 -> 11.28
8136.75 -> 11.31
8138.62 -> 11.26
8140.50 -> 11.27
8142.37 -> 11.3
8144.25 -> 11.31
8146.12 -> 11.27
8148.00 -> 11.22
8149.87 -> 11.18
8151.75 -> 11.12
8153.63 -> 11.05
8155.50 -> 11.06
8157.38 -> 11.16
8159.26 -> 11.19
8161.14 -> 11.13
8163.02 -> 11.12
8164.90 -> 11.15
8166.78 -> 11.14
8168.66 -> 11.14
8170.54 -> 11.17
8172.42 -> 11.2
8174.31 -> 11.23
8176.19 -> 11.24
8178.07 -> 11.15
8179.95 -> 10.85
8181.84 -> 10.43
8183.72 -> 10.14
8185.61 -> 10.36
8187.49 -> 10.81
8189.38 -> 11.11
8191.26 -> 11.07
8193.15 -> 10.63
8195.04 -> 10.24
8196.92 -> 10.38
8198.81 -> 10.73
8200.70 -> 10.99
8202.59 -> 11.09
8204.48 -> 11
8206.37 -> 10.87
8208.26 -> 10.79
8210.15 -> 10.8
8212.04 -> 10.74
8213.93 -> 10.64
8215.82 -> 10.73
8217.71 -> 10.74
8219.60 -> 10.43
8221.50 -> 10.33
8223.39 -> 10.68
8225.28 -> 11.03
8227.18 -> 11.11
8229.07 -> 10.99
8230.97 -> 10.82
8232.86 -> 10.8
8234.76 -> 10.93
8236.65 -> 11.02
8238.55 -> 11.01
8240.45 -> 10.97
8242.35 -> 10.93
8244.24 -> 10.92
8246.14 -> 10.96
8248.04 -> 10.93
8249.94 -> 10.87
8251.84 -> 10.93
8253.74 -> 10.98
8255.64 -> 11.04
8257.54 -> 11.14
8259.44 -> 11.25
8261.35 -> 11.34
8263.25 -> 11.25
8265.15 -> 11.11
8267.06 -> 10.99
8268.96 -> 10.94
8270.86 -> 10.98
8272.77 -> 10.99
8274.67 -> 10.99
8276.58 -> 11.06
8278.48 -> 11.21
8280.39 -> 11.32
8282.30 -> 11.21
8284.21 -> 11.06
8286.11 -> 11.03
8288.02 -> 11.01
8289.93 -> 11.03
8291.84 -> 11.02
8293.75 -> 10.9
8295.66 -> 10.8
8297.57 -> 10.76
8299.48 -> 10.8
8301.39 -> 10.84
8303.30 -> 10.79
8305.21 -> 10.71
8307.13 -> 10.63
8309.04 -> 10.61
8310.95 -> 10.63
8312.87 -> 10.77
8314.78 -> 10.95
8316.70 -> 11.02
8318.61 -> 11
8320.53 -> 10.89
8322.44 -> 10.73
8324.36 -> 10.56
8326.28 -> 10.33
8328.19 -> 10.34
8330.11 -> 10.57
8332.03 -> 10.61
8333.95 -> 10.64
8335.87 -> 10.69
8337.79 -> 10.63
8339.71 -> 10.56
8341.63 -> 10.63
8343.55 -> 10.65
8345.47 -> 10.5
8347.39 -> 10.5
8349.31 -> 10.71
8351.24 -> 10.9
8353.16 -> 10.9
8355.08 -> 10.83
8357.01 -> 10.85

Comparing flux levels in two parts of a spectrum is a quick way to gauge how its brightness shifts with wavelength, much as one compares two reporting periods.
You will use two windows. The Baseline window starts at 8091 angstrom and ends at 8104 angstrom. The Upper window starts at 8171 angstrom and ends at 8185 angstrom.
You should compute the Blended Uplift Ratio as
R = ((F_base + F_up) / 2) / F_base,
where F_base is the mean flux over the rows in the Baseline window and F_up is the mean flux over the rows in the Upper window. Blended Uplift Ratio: 0.99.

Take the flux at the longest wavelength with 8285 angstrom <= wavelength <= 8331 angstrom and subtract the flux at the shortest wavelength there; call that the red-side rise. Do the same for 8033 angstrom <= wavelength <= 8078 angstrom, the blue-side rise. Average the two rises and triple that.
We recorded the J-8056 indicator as -1.2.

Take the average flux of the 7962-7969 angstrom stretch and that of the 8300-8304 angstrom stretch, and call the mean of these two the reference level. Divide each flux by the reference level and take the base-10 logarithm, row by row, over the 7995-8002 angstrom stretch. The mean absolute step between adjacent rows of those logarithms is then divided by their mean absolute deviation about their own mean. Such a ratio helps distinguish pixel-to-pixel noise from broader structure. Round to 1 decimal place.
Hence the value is 1.5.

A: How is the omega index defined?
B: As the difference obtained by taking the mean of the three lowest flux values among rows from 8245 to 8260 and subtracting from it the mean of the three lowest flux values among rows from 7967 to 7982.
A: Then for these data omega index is -0.39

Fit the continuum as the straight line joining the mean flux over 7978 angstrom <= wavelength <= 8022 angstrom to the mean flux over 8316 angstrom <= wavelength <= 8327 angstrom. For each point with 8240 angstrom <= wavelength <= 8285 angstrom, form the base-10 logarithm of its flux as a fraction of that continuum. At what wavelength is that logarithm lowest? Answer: 8249.94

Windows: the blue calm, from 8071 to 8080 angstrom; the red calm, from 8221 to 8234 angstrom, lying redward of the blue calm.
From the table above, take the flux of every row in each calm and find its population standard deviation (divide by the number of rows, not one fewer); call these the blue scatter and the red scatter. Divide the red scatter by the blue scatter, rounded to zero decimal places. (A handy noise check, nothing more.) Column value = 4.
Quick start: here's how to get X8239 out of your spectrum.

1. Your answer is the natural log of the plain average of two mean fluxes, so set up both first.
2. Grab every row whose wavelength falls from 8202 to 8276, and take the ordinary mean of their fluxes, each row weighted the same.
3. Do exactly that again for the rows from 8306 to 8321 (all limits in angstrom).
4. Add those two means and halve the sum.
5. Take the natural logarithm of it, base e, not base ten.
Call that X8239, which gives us 2.39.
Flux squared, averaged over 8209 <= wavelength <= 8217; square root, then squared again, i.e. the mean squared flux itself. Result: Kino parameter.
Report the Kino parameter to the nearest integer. 115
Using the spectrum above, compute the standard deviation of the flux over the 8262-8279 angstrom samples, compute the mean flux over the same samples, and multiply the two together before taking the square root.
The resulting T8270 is 1.1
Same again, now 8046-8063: 1.9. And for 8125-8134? 0.5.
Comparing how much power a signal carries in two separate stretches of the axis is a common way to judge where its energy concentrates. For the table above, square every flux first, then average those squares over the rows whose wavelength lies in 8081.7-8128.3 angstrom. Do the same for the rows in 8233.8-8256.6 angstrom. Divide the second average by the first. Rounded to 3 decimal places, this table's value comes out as 0.969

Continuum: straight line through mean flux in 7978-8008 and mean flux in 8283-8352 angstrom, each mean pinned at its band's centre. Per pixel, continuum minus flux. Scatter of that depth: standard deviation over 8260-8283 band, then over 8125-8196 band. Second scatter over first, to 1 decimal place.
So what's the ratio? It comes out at 2.0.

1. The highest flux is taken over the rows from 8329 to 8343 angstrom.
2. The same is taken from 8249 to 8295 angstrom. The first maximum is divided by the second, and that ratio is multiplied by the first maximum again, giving 10.1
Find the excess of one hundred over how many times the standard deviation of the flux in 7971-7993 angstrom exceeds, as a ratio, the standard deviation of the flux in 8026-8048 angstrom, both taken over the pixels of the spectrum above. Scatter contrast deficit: 99.7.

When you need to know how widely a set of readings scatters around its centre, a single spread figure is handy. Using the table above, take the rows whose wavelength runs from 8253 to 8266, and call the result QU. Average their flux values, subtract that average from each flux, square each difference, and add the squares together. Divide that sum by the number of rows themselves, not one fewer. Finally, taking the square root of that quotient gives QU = 0.12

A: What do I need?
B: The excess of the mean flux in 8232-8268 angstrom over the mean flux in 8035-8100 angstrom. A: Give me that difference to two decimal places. -0.21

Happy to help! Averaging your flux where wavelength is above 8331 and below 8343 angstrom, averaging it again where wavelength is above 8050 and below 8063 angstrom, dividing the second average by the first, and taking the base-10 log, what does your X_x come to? 0.033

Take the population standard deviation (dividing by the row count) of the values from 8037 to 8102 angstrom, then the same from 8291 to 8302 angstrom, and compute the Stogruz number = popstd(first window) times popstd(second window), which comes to 0.021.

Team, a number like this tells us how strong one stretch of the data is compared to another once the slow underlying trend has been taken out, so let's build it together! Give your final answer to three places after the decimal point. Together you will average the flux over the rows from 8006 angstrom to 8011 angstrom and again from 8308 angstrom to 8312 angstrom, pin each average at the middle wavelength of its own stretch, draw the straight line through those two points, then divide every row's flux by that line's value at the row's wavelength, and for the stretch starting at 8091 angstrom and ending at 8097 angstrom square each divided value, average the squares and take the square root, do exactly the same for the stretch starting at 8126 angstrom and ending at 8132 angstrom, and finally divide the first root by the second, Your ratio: 0.986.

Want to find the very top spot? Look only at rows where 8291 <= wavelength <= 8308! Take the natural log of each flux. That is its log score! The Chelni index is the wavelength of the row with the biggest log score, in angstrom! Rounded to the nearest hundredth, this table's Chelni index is 8291.84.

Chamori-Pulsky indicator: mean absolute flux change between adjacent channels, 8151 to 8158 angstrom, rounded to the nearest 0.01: 0.06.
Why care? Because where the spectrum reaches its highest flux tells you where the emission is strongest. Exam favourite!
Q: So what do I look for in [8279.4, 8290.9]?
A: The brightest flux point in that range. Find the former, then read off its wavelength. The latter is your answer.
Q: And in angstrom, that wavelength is 8280.39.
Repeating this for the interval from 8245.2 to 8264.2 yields 8261.35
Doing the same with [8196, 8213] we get 8202.59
